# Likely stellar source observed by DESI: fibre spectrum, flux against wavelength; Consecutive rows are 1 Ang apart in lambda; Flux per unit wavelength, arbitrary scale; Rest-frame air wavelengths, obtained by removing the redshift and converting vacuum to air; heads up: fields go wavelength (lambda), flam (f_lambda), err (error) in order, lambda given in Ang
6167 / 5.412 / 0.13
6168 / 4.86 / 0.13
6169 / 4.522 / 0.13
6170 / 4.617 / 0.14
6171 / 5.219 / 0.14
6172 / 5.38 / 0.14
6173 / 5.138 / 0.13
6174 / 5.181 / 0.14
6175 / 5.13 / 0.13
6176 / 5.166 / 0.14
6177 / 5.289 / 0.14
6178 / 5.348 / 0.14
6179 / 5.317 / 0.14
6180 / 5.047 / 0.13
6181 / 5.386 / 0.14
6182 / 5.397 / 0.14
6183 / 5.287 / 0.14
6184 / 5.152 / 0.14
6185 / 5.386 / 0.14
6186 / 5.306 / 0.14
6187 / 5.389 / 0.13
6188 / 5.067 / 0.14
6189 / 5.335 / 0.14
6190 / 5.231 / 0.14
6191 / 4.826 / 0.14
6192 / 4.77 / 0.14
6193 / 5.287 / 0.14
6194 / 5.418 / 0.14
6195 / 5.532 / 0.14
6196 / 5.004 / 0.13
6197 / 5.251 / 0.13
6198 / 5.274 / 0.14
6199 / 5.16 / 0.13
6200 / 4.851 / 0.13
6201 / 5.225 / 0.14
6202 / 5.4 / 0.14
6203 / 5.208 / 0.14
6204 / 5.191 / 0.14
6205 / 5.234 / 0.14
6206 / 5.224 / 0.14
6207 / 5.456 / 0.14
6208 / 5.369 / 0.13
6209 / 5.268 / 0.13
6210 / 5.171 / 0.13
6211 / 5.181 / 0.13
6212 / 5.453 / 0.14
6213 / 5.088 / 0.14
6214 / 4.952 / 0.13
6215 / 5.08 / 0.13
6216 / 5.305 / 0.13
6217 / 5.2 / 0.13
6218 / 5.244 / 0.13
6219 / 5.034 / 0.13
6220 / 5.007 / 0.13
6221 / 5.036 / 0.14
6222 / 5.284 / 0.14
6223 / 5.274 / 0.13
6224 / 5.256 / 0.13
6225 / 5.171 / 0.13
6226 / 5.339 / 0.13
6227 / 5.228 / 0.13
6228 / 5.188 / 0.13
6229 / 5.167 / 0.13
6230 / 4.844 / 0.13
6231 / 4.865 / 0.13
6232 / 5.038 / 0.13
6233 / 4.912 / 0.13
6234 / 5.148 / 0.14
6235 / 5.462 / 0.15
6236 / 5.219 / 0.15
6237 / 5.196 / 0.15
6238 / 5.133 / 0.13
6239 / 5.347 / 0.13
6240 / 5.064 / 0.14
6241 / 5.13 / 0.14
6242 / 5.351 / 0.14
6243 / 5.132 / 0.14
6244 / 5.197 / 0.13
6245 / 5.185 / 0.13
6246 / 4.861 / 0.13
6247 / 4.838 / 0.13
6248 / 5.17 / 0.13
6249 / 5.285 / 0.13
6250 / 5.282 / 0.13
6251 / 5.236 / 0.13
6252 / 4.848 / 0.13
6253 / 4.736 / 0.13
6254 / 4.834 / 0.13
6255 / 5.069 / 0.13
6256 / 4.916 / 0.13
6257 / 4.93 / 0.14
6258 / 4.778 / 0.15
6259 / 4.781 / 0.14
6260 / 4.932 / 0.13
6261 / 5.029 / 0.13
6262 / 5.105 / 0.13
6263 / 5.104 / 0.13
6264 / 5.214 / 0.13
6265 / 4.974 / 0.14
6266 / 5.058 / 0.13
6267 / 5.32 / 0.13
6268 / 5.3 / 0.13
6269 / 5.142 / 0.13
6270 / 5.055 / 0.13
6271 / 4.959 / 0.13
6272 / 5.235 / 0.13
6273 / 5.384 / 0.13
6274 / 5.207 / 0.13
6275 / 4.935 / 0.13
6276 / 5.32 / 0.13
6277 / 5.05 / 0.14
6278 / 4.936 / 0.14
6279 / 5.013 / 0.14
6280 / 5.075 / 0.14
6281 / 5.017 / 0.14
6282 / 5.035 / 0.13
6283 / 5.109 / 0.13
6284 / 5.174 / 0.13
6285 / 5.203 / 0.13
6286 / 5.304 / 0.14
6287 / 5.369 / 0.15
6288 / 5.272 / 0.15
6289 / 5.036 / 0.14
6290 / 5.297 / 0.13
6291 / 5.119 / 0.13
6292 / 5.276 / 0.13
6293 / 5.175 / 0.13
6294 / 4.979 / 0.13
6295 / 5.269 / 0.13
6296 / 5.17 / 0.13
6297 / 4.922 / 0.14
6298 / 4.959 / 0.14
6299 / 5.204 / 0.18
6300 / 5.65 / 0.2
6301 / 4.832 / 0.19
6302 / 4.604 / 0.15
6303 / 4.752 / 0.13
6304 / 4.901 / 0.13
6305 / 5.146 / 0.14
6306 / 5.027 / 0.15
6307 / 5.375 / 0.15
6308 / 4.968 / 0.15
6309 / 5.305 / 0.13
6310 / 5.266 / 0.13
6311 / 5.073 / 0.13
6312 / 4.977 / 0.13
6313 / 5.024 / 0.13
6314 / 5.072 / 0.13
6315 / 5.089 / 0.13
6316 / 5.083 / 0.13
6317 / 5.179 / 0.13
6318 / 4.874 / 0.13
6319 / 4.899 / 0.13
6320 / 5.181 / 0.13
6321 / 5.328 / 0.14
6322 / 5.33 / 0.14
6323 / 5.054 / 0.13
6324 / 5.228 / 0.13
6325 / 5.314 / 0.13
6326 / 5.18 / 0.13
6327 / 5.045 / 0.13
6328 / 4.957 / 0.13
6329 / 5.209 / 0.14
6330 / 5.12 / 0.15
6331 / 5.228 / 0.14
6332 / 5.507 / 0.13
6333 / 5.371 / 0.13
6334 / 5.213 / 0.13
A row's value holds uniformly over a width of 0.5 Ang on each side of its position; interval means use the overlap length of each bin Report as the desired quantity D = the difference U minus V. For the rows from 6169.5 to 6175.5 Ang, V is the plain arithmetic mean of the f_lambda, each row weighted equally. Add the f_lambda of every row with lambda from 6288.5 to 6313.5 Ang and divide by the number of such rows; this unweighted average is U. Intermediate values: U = 5.09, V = 5.11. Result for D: -0.02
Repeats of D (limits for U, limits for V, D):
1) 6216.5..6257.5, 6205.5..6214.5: -0.13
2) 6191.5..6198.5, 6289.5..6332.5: 0.10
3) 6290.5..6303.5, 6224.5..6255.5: -0.04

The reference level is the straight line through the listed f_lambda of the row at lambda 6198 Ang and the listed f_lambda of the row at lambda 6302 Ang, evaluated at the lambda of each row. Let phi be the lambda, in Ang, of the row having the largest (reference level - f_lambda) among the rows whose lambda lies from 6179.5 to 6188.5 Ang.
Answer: 6180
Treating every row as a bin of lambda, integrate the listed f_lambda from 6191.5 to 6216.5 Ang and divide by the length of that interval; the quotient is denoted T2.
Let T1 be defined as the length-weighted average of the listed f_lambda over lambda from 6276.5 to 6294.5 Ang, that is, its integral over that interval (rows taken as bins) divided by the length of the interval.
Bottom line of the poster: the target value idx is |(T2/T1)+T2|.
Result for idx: 6.23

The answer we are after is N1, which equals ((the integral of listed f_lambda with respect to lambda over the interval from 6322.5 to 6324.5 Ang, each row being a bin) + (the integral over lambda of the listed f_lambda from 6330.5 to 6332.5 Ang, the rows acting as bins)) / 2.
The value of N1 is 10.5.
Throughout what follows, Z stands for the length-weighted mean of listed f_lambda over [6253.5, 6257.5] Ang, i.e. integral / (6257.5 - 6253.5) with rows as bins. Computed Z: 4.94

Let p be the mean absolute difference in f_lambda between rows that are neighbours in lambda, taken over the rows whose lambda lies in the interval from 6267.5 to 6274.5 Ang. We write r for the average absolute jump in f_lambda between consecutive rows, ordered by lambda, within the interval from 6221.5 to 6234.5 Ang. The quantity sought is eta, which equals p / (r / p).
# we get 0.22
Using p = 0.16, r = 0.11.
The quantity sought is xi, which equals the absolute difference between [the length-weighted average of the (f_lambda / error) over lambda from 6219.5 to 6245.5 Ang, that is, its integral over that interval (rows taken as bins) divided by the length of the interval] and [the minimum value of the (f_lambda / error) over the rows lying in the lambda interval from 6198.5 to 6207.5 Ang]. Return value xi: 1.2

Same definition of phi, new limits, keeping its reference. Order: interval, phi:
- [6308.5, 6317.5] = 6312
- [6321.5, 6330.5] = 6328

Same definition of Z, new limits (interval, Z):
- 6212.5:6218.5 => 5.14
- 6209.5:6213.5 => 5.22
